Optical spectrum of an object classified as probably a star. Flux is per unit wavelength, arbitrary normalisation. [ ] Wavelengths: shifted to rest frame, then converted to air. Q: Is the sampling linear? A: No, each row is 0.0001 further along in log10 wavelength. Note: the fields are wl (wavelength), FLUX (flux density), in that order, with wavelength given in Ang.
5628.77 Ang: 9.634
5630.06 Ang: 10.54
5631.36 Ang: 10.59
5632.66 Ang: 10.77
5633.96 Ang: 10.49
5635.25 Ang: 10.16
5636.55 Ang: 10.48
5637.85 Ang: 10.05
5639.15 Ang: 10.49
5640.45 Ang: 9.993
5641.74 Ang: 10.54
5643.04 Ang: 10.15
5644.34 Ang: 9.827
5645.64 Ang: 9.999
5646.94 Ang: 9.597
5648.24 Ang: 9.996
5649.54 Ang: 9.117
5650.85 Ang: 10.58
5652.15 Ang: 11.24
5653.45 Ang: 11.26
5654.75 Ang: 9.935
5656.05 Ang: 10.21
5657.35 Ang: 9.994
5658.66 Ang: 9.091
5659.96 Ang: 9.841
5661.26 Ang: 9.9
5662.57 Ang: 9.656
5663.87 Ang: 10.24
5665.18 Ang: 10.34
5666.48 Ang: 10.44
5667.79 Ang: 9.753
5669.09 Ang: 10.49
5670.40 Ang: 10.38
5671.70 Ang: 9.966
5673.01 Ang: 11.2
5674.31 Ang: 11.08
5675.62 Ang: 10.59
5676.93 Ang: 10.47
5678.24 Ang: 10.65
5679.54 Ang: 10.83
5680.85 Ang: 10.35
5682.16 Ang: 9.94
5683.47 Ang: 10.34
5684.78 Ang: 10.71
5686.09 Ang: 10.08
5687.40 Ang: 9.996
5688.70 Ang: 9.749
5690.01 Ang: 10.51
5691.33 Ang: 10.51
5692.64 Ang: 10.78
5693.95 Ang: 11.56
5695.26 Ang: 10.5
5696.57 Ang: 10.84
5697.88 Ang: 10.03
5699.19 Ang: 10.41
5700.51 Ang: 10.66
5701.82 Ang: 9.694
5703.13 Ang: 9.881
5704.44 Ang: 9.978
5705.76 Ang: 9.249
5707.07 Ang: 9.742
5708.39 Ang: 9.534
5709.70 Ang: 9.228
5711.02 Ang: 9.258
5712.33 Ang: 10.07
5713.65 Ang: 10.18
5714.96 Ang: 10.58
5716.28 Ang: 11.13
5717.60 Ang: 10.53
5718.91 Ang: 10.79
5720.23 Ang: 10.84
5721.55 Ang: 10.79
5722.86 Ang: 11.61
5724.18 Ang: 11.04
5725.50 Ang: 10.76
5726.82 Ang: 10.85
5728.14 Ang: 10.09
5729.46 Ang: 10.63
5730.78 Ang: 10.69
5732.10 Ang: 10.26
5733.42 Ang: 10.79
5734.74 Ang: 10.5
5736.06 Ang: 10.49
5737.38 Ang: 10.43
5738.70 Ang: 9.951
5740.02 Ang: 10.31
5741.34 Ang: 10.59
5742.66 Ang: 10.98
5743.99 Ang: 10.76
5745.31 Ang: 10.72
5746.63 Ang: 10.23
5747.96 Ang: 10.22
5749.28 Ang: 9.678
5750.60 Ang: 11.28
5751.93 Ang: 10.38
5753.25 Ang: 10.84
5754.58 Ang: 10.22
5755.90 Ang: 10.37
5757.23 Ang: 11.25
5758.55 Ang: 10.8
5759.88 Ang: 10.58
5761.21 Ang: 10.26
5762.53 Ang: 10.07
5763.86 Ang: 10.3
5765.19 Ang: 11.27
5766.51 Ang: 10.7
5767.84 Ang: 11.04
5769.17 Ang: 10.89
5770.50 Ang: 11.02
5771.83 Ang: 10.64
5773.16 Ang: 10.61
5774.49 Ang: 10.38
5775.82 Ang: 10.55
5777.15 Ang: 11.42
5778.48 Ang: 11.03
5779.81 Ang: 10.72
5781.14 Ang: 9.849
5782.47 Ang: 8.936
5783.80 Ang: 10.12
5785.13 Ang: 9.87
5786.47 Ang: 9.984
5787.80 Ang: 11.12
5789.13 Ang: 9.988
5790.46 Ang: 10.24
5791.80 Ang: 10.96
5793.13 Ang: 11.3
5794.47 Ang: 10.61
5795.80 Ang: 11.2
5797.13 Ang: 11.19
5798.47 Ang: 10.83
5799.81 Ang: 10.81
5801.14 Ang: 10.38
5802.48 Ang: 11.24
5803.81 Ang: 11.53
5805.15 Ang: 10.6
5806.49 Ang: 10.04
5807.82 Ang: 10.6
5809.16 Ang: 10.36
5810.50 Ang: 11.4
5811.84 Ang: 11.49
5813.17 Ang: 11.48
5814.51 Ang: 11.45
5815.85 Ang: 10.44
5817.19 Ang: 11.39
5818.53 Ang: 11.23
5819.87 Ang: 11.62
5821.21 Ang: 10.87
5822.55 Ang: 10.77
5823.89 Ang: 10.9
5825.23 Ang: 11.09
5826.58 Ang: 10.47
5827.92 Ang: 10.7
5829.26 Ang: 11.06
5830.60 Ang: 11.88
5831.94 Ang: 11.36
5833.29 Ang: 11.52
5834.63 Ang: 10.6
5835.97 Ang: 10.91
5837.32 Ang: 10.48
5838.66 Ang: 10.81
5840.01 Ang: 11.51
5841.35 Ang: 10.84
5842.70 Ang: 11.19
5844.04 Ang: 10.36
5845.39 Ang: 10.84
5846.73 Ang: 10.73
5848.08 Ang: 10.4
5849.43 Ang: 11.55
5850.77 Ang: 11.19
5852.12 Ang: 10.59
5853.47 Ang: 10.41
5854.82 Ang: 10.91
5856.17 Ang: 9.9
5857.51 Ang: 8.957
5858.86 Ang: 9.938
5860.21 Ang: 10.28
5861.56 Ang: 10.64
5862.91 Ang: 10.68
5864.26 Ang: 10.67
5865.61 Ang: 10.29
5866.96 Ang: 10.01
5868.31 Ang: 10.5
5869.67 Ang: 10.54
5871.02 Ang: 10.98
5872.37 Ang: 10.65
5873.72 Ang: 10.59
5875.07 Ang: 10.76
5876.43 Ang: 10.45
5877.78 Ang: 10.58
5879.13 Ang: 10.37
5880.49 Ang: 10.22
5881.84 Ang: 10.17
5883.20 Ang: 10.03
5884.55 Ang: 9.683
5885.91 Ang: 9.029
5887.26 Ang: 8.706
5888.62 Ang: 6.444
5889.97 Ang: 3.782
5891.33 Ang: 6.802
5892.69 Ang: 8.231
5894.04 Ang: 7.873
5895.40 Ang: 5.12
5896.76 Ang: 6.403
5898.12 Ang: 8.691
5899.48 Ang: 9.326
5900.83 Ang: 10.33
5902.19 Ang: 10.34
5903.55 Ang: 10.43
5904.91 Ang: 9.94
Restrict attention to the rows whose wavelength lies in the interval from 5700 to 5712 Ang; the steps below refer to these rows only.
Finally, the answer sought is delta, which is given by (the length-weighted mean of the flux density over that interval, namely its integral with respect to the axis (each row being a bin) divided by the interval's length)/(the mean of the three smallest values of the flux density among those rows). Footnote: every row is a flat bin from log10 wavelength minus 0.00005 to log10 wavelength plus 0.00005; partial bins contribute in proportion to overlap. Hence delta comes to 1.05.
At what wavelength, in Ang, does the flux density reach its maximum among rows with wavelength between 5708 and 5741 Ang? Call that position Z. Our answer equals 5722.86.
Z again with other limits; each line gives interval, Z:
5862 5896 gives 5871.02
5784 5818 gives 5803.81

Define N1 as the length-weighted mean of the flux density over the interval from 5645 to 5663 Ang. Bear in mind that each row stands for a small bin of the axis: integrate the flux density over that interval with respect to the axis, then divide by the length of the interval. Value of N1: 10.0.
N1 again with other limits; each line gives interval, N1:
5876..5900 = 8.4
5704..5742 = 10.4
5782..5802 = 10.5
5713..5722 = 10.7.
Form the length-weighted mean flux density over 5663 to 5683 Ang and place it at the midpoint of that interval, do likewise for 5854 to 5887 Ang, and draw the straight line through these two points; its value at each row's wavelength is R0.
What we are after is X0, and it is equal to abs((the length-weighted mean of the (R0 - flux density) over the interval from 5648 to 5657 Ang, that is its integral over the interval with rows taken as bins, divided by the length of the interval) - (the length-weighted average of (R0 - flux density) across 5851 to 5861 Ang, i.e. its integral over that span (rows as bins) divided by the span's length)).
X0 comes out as 0.03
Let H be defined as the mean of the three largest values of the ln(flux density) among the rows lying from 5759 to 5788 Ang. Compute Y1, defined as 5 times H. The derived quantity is 12.1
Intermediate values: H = 2.42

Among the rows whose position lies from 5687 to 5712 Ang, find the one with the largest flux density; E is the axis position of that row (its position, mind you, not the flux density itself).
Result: 5693.95 Ang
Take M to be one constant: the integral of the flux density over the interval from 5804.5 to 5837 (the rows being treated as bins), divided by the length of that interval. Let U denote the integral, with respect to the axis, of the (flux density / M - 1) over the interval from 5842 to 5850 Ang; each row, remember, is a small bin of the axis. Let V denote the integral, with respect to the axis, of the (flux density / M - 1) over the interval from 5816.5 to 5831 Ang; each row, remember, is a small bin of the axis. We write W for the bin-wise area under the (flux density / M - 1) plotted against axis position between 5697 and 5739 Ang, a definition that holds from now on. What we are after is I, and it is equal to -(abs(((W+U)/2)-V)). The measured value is -1.42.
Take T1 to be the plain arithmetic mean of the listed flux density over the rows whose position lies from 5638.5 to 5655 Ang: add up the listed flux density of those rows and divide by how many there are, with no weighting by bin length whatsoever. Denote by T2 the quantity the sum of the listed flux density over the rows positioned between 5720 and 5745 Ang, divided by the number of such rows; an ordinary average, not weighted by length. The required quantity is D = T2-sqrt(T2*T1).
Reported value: 0.22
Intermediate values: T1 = 10.2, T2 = 10.7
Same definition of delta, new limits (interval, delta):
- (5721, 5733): 1.04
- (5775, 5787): 1.08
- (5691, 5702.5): 1.05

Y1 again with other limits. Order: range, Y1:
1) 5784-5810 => 12.1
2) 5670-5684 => 12.0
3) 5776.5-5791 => 12.1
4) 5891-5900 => 10.8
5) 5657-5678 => 12.0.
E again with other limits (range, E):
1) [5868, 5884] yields 5871.02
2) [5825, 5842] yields 5830.60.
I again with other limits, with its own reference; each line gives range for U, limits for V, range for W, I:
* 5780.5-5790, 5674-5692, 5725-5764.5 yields -0.34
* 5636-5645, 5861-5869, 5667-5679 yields -0.20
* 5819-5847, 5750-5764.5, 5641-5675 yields -0.73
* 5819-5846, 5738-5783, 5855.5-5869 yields -1.30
